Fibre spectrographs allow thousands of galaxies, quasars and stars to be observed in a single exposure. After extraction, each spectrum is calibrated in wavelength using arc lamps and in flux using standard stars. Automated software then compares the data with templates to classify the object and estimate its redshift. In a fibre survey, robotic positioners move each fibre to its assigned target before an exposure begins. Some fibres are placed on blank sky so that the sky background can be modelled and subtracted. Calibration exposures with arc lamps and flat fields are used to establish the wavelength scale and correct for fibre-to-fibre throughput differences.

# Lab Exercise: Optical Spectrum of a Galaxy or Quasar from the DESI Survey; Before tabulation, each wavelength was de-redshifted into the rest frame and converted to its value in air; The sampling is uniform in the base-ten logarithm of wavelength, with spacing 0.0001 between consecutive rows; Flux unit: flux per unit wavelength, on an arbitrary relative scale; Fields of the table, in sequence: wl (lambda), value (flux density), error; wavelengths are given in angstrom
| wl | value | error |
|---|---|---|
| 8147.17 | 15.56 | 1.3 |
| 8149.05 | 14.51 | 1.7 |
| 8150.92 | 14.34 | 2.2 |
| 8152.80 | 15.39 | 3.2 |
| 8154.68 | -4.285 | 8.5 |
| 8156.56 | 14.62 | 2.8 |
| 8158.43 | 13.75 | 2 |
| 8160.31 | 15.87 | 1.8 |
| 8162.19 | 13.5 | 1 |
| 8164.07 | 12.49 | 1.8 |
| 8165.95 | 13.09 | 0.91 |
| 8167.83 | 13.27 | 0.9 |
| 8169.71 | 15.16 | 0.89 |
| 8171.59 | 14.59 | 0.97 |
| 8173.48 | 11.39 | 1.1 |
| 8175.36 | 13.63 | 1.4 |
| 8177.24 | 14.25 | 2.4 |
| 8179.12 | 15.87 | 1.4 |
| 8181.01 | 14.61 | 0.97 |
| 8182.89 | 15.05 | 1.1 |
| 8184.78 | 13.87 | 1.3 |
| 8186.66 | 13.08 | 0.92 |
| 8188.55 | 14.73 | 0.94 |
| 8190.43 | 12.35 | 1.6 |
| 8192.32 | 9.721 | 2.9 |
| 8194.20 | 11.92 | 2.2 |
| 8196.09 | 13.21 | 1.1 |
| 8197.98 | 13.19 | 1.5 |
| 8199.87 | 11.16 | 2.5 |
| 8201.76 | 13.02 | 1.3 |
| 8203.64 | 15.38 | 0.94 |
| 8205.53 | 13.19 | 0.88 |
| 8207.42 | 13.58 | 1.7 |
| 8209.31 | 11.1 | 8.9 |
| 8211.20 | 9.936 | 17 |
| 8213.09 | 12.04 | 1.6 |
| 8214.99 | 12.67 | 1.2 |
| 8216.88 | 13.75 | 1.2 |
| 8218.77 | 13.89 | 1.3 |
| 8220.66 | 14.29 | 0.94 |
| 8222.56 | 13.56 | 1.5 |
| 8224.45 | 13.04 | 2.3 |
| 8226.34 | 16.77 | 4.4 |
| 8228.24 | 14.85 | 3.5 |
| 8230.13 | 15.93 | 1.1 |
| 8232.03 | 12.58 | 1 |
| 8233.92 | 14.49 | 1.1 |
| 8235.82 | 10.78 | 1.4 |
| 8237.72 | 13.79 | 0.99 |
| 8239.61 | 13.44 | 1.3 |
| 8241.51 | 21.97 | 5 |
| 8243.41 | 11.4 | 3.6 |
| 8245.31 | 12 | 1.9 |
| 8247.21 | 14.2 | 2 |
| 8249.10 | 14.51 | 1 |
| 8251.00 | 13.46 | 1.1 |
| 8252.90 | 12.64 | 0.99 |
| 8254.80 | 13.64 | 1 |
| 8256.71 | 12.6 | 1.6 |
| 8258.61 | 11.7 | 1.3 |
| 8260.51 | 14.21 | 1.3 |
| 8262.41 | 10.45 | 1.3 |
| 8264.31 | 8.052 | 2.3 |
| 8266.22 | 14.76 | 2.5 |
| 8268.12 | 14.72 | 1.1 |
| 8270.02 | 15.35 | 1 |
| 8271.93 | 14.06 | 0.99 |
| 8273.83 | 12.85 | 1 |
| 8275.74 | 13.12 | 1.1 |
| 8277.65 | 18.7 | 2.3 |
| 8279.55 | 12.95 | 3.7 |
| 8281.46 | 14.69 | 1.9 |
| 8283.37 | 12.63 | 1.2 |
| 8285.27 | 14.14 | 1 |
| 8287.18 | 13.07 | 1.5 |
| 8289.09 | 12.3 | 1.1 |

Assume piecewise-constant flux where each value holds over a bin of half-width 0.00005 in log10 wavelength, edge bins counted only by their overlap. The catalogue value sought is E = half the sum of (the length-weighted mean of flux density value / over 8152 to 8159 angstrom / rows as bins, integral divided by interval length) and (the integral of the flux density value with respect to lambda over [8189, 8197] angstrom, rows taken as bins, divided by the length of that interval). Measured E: 10.8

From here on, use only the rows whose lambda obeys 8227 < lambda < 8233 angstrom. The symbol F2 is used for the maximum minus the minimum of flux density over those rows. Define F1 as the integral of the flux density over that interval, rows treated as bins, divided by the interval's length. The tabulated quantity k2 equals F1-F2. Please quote 11.2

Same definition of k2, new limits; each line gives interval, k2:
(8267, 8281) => 8.7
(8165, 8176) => 9.7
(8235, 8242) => 3.4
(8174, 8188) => 11.5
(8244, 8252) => 10.9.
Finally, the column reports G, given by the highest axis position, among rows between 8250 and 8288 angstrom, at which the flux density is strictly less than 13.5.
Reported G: 8287.18 angstrom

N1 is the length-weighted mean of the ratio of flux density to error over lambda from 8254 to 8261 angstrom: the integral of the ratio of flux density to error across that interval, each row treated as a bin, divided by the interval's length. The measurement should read 10.2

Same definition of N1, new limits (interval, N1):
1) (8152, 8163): 6.4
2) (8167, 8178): 12.2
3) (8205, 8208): 11.4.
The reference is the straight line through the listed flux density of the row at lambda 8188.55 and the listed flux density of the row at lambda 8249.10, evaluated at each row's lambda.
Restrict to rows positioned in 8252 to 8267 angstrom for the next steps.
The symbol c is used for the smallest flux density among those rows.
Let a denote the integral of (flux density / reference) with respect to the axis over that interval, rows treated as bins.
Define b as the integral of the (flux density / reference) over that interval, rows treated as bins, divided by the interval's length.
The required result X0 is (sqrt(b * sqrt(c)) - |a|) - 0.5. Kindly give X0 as -12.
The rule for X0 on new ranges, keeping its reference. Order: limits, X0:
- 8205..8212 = -5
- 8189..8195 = -4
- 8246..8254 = -6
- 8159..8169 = -8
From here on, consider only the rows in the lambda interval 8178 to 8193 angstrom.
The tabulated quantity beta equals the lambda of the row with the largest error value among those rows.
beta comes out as 8192.32 angstrom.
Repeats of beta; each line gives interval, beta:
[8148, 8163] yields 8154.68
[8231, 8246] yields 8241.51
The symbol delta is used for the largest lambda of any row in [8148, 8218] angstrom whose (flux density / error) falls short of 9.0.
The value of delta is 8213.09 angstrom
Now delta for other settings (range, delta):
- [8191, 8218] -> 8213.09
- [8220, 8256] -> 8247.21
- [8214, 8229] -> 8228.24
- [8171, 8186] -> 8177.24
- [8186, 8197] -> 8194.20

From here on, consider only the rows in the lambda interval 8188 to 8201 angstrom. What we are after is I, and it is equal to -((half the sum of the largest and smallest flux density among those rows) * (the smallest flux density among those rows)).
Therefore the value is -119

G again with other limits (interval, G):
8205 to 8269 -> 8264.31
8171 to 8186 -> 8173.48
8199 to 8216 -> 8214.99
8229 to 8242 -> 8239.61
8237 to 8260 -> 8258.61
